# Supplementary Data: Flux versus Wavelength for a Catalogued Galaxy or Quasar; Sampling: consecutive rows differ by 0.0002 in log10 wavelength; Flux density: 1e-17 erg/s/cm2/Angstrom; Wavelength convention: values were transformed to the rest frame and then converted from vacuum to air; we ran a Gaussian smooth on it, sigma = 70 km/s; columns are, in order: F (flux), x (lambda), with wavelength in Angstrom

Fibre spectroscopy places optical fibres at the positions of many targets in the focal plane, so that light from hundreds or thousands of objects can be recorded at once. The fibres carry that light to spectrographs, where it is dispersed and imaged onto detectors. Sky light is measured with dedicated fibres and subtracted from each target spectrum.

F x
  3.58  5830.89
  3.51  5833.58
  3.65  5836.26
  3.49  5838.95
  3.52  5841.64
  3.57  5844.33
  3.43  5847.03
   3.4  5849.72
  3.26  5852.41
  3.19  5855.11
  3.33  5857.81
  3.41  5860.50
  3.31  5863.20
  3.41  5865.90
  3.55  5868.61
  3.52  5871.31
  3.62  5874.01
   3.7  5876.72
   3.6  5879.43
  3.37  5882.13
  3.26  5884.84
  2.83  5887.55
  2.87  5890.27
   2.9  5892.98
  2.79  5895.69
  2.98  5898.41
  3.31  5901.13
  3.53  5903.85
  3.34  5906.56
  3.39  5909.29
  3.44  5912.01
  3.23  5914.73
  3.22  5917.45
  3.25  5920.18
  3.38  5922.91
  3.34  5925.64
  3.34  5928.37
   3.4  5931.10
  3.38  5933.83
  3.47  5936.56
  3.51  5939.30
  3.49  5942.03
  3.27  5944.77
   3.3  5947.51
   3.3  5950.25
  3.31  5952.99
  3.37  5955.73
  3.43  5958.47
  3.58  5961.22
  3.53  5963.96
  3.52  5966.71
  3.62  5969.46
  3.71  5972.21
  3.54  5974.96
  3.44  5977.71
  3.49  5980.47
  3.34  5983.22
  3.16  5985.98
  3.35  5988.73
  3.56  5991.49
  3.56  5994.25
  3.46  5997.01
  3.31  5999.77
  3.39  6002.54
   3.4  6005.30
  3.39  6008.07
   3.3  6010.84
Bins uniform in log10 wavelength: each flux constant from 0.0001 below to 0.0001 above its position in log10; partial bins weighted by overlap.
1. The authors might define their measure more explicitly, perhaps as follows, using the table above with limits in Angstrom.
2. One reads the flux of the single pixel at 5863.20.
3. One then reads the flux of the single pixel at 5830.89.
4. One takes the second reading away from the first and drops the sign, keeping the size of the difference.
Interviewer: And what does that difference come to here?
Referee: 0.27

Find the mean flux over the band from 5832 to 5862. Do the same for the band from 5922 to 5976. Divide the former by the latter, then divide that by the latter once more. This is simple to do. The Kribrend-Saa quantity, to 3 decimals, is 0.290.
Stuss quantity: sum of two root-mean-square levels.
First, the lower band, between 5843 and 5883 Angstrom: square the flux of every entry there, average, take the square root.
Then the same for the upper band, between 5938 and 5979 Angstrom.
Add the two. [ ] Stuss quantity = 6.91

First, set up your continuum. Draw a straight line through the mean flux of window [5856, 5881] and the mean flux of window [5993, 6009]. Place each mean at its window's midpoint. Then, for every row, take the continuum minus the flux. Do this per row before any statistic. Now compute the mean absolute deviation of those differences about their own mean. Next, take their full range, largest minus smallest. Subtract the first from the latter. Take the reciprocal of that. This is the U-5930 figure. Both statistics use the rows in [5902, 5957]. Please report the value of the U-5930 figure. 4.3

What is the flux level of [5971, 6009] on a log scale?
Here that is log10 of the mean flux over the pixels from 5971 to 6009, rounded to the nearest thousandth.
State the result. 0.536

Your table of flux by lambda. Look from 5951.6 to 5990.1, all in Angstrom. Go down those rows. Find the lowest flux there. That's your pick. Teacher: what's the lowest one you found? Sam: 3.16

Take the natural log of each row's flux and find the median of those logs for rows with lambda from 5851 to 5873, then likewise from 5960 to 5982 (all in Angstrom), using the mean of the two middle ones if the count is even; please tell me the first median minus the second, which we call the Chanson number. -0.048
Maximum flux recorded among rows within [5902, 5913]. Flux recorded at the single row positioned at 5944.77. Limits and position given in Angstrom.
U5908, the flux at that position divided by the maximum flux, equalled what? 0.93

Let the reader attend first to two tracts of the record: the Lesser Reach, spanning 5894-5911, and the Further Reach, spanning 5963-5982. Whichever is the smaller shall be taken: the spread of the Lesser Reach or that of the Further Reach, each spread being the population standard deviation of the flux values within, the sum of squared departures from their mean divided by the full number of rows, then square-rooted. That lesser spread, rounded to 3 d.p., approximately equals 0.082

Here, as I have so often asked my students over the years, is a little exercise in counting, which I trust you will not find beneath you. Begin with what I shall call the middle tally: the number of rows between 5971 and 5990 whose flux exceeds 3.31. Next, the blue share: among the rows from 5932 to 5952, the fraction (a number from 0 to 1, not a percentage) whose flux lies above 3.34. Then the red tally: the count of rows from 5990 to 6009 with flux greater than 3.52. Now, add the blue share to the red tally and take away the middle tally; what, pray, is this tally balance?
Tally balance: -3.4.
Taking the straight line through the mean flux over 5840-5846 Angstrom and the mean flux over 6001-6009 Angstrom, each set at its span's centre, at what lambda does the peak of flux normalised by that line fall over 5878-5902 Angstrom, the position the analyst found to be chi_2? 5879.43 Angstrom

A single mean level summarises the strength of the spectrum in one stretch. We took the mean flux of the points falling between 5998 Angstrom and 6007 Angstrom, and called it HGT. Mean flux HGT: 3.37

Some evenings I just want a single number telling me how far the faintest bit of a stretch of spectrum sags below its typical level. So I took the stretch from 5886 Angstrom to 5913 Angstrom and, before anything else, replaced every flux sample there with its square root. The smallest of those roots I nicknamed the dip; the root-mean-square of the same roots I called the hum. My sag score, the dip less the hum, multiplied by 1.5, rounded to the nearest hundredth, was -0.15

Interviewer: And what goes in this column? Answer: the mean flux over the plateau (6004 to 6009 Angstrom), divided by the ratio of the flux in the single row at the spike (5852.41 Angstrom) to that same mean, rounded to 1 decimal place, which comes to 3.5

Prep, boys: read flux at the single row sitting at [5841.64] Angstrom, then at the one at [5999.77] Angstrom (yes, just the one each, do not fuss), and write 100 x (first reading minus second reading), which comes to 21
